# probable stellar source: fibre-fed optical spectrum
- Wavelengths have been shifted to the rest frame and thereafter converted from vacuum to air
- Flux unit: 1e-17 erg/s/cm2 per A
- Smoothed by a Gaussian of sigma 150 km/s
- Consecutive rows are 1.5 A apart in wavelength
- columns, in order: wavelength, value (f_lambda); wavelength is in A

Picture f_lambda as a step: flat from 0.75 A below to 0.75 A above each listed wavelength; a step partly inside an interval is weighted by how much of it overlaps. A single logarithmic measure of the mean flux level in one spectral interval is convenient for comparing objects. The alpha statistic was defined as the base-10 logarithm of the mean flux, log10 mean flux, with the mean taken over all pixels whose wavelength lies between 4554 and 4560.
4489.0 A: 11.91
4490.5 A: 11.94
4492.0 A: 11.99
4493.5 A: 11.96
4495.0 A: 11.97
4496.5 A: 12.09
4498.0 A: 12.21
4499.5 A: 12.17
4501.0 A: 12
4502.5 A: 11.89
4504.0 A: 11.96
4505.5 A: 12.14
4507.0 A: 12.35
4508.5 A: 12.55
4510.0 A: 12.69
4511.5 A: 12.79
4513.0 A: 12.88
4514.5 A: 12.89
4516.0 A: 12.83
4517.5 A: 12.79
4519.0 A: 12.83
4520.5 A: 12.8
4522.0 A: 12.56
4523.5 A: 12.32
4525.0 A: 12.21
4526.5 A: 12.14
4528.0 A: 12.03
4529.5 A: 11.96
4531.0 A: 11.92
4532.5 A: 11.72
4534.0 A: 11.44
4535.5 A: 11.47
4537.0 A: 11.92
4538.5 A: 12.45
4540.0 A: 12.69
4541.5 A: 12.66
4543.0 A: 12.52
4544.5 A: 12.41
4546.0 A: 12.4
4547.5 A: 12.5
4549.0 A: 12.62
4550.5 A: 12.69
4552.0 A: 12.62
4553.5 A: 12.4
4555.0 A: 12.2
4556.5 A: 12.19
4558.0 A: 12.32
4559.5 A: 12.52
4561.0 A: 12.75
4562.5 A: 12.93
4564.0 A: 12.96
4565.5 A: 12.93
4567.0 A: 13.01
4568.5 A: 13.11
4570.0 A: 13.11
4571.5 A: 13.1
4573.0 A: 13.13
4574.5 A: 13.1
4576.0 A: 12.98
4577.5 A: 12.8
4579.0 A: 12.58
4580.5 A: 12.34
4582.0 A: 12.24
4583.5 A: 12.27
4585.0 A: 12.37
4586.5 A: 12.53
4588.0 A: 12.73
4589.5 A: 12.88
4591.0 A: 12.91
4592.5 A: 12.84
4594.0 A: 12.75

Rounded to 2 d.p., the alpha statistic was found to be 1.09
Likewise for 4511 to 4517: 1.11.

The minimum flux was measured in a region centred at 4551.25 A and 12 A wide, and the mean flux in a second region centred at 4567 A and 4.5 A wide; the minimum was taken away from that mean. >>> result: 0.83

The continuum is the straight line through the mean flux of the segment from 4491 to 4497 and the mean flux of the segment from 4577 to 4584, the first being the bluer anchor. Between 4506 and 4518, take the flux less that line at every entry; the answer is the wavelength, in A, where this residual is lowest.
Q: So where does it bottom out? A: 4507.0 A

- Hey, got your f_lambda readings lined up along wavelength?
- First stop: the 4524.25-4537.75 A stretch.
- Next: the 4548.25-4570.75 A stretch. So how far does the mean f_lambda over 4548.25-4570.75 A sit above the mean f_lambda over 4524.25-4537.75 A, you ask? 0.823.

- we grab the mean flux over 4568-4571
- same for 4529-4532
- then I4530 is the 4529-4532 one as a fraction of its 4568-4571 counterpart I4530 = 0.91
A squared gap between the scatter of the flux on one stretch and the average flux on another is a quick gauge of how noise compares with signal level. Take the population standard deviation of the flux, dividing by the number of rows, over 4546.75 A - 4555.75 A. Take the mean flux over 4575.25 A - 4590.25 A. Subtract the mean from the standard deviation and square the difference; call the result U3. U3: 154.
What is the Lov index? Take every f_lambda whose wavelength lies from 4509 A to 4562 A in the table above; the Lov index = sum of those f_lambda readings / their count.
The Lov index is 12.4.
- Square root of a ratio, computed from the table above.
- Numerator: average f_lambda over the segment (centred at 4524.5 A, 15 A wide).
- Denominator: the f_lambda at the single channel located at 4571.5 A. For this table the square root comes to 0.97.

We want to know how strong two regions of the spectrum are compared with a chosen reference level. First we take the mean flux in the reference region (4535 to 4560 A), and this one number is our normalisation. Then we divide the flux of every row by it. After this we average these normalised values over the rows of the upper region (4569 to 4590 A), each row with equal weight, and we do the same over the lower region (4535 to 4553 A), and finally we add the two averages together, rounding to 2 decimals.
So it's 2.03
